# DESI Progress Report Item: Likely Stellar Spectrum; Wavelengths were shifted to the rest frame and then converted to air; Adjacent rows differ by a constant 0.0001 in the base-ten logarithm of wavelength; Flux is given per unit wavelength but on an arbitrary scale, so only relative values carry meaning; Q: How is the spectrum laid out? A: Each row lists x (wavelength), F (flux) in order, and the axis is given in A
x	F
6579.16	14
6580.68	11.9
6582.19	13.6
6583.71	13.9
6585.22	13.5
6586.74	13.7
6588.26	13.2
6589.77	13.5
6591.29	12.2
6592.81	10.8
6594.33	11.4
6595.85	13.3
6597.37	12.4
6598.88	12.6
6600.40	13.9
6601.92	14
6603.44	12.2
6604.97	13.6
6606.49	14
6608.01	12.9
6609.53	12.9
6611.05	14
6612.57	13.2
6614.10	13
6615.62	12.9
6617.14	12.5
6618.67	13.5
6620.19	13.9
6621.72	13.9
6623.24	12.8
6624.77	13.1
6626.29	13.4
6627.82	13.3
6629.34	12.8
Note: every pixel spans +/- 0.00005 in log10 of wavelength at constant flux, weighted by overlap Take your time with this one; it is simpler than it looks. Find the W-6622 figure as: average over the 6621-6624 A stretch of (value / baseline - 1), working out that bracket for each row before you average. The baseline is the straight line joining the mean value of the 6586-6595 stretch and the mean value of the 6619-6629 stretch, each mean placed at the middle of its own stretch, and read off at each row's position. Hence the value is 0.000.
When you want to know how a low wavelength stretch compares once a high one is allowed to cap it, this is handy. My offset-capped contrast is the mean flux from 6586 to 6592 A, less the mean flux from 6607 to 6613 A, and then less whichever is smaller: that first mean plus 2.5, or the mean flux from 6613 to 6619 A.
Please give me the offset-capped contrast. -13.1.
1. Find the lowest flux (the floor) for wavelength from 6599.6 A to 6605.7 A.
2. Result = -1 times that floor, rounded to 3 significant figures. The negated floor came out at -12.2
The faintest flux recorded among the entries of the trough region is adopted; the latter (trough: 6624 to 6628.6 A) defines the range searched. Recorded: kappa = 13.1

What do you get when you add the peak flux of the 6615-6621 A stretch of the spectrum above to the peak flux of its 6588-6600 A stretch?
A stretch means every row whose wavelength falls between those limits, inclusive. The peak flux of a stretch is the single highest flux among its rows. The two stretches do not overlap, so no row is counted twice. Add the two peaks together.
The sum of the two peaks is 27.4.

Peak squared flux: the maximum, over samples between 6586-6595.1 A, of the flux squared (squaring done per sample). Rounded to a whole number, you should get 188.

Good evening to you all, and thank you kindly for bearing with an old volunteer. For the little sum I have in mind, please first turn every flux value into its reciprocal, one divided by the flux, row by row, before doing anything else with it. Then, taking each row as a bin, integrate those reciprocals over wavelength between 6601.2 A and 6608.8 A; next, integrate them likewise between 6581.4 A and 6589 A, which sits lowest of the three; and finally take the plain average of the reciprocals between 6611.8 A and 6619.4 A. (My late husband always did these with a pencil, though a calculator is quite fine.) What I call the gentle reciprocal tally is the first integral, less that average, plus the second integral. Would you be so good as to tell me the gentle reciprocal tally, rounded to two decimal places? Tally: 1.05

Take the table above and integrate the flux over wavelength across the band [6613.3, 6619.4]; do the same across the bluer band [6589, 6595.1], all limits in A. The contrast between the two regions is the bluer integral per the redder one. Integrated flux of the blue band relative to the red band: 0.92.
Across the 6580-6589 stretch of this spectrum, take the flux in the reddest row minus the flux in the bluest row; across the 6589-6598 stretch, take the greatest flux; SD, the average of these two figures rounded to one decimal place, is 7.4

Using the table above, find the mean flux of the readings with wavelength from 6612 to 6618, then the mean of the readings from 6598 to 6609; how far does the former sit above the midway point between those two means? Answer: -0.21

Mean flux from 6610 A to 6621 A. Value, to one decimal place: 13.3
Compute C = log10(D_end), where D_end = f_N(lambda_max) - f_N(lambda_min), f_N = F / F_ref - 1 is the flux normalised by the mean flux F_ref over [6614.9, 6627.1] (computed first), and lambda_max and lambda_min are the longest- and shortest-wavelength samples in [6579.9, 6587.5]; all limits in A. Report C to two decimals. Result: -0.87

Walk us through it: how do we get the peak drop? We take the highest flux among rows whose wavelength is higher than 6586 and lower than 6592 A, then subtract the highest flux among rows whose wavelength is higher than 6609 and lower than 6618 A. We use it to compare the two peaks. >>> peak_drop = -0.30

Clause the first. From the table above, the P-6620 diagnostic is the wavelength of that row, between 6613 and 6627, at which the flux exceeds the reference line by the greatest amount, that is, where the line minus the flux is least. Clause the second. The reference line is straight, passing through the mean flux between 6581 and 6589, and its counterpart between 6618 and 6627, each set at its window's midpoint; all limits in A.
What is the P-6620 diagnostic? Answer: 6621.72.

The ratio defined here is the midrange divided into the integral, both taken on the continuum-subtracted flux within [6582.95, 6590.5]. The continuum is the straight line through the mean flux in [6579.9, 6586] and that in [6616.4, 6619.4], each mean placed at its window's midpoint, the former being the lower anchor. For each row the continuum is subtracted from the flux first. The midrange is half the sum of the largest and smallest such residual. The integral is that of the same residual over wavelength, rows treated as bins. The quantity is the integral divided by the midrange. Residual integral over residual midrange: 7.9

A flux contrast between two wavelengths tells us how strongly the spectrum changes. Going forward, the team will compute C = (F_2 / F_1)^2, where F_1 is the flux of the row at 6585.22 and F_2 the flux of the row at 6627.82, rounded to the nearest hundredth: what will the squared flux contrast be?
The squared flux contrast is 0.97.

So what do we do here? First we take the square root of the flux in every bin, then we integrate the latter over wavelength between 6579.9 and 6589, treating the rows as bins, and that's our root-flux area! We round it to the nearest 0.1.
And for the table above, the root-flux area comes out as 33.2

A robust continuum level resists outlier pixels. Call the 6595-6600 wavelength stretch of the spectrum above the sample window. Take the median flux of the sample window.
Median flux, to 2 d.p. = 12.60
